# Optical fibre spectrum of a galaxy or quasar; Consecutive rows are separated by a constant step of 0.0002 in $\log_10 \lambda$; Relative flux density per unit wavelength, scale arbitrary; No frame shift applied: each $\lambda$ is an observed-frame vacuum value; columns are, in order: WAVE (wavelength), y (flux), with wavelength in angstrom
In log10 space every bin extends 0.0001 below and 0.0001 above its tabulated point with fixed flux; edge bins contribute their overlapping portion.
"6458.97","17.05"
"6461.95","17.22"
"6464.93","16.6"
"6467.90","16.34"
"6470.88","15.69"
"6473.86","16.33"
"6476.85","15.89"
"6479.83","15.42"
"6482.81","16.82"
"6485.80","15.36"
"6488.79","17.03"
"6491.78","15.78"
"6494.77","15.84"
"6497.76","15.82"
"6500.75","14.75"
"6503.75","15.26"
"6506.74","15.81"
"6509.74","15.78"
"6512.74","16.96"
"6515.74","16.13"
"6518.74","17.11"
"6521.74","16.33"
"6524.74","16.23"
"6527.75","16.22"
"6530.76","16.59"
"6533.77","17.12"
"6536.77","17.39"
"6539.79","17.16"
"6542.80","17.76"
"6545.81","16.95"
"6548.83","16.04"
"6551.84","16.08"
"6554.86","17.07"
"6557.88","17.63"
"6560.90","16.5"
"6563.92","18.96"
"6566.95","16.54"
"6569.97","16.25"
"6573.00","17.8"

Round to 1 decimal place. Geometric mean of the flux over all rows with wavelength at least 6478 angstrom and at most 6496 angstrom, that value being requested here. 16.0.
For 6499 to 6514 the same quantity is 15.7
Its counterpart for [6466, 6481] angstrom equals 15.9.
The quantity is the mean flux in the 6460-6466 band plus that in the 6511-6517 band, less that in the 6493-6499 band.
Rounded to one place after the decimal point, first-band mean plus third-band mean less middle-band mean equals 17.6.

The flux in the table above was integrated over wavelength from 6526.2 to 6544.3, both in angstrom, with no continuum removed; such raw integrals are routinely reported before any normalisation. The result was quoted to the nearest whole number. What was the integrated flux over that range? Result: 308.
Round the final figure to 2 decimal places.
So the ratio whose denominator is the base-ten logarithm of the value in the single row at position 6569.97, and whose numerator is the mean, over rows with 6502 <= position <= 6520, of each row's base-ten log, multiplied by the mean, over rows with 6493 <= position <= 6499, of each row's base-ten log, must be 1.20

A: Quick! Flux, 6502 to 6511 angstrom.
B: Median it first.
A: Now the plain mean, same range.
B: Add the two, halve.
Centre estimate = 15.7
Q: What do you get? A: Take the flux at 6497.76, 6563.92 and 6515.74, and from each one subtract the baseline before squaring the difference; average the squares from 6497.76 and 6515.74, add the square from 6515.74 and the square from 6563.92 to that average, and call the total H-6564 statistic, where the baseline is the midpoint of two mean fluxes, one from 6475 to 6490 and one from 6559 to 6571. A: 6.2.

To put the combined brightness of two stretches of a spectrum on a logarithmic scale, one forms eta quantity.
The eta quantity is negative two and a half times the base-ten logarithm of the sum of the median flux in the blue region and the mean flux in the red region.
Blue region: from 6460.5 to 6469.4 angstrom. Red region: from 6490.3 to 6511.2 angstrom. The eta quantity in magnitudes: -3.77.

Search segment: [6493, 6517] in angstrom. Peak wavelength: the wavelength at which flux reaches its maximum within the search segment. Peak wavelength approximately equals 6512.74 angstrom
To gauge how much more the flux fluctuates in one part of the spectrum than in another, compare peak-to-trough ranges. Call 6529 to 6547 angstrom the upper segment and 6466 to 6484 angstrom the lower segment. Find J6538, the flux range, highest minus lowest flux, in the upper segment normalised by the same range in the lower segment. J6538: 0.84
